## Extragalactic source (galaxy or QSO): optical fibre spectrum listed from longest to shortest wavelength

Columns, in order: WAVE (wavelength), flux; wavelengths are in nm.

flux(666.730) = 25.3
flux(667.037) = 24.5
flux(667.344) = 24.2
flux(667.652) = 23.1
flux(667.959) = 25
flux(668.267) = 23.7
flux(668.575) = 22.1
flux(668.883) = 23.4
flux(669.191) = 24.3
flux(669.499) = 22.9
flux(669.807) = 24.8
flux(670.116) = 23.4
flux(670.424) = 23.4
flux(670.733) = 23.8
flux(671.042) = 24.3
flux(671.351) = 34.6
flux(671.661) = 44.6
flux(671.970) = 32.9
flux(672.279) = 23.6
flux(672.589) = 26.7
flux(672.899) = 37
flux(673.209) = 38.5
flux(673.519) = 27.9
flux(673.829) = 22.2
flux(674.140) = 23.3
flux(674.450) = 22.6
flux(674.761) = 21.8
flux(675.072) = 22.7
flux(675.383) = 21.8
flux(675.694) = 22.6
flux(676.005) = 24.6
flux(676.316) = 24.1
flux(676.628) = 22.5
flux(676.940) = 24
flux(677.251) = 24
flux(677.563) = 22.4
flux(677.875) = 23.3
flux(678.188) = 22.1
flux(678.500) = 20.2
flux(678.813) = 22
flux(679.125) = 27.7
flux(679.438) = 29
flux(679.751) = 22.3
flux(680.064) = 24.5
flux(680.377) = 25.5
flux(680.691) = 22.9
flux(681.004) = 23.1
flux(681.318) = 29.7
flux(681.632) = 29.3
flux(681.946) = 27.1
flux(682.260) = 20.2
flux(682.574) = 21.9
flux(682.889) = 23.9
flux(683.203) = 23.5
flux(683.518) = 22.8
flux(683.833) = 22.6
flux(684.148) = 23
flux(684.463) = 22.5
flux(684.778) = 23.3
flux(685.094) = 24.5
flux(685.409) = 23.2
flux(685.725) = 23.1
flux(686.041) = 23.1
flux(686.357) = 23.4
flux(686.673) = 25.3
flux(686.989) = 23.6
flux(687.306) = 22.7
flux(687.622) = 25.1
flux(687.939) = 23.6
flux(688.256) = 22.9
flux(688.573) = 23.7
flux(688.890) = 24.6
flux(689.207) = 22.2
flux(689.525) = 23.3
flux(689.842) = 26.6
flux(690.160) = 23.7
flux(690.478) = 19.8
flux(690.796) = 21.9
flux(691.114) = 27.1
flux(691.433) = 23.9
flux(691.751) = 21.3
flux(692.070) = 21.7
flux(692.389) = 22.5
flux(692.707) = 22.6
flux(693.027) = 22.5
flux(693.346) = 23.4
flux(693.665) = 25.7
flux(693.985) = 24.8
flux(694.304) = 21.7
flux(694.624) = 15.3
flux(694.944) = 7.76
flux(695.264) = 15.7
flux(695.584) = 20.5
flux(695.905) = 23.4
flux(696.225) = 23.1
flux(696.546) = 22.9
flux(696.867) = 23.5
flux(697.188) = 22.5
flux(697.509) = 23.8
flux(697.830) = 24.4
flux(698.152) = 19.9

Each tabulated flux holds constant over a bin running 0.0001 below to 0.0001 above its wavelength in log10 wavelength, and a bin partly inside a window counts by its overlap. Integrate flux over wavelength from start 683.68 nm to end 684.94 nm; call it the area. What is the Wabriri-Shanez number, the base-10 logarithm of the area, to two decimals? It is 1.46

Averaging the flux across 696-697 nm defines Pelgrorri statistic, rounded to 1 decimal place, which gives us 23.2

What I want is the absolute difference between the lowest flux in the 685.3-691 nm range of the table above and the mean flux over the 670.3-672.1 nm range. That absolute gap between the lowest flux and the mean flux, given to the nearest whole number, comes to 11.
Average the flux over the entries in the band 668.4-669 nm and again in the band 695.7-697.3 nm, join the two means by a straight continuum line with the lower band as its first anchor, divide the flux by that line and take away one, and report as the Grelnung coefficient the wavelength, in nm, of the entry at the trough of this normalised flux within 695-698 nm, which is 695.264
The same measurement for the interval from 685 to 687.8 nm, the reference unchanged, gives 687.306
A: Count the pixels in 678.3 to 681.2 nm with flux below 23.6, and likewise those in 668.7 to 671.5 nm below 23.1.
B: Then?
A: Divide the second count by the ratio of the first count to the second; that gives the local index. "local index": 0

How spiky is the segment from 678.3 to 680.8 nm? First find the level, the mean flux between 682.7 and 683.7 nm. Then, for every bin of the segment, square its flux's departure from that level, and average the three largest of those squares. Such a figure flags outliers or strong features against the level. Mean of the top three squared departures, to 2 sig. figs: 20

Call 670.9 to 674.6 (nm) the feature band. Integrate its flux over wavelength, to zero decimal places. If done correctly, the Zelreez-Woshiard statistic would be 111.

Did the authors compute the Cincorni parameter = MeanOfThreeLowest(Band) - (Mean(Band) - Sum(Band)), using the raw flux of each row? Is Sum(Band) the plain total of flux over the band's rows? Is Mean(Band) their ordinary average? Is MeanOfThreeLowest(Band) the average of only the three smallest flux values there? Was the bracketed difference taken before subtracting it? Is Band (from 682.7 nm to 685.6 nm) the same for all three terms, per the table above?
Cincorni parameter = 209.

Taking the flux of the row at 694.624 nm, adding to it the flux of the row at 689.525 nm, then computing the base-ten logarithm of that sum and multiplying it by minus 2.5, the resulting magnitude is -3.97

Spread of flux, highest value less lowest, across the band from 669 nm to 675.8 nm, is 23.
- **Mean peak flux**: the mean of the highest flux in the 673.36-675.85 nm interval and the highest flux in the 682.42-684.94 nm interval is 25.9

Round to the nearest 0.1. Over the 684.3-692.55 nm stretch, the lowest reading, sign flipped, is -19.8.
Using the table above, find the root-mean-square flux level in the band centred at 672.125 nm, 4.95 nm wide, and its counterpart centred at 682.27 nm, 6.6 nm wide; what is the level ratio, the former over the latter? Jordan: 1.19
